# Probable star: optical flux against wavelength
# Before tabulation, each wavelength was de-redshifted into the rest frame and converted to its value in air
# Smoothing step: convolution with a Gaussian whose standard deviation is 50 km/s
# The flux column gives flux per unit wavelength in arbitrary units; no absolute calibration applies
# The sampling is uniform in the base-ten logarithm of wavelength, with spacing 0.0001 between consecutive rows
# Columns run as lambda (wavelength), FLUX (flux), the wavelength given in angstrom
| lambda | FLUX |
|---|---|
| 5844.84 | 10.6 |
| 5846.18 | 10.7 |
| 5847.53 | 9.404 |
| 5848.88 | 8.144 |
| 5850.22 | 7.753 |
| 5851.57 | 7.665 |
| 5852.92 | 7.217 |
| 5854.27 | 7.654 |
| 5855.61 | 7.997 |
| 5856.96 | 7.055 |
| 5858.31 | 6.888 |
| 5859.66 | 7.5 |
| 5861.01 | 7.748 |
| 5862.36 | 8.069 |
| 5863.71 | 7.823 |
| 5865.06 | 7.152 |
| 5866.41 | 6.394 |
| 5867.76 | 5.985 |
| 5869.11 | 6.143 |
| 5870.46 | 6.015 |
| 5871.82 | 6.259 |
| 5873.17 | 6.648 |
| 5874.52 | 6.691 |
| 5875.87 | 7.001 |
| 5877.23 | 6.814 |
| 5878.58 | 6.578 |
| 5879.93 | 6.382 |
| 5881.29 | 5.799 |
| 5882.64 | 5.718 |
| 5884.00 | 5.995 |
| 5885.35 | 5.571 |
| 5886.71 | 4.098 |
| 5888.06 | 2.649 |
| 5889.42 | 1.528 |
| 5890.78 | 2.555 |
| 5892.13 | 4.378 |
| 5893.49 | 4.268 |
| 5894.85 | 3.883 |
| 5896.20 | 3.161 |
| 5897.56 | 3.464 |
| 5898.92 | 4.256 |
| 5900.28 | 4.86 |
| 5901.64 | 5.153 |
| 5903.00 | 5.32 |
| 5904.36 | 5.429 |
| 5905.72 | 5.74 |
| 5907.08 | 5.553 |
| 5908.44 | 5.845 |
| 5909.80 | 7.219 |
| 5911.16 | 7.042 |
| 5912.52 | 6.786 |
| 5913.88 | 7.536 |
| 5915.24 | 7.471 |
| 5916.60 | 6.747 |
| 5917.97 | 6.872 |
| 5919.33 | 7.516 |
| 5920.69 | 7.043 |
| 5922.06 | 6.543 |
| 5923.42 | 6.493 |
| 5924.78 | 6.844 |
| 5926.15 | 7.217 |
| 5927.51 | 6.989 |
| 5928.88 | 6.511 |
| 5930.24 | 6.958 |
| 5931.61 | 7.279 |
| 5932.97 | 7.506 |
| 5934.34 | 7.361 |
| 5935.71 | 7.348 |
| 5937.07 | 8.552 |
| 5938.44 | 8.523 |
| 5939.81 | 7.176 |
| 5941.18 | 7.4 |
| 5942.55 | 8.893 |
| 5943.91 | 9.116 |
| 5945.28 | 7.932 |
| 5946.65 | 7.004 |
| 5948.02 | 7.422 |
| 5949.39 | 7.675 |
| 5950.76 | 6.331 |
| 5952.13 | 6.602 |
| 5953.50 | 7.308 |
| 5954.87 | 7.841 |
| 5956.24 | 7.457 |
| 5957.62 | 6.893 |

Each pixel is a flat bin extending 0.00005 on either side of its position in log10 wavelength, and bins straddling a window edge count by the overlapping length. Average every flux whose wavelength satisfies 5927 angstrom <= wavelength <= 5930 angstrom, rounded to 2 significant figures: 6.8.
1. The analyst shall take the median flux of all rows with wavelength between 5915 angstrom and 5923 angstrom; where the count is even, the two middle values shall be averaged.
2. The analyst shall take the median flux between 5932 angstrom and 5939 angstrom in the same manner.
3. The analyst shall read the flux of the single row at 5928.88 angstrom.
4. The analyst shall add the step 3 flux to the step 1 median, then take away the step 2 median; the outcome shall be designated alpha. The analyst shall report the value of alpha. 6.0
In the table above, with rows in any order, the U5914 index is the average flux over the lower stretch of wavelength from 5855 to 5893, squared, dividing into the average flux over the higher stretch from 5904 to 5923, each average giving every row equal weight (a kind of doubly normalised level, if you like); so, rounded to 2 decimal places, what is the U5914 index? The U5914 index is 0.18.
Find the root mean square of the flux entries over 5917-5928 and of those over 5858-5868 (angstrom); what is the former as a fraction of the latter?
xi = 0.96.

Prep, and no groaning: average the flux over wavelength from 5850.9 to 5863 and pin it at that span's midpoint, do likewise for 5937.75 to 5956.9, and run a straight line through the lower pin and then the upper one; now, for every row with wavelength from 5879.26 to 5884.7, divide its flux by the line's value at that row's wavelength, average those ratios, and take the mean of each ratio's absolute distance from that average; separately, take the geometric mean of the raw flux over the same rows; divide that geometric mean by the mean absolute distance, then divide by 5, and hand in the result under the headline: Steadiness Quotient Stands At 42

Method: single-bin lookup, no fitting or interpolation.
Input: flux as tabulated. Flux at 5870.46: 6.015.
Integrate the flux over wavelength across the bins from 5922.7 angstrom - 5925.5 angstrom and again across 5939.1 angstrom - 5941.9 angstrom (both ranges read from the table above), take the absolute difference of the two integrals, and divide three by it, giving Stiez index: 1.7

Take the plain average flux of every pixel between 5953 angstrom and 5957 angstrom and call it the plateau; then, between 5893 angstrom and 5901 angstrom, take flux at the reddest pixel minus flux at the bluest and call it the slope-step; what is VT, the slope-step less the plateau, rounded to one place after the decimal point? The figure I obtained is -6.9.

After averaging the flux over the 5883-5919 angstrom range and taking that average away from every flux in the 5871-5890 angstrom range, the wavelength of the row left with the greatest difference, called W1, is 5875.87 angstrom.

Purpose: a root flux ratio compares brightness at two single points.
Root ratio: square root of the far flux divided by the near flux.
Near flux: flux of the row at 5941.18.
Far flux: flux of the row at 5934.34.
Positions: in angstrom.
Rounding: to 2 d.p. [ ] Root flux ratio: 1.00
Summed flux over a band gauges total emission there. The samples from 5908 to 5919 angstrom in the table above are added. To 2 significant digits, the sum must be 56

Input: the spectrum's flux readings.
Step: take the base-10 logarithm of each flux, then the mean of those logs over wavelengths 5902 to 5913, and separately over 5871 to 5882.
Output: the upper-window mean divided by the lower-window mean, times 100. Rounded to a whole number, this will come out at 96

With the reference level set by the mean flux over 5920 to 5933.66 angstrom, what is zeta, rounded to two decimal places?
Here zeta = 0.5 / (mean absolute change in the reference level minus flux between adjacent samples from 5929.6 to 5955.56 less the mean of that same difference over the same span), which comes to 0.40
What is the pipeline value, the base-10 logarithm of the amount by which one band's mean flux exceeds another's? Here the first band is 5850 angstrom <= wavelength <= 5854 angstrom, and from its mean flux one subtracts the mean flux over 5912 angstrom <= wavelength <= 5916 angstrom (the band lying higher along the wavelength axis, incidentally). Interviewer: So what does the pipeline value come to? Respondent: -0.6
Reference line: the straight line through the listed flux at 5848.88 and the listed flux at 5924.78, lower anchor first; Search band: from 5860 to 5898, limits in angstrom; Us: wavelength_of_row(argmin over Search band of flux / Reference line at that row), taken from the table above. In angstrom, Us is 5889.42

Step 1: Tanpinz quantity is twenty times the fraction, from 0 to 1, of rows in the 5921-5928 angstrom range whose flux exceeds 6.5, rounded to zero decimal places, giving 16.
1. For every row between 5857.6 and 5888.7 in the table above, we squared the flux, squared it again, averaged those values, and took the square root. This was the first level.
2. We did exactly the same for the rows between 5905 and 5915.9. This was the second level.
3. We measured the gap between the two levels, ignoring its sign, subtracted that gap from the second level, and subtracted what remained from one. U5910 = -43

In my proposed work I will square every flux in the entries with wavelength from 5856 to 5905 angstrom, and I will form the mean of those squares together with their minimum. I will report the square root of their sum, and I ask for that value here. 6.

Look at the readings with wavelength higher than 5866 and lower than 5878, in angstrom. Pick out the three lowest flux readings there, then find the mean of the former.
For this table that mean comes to 6.0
